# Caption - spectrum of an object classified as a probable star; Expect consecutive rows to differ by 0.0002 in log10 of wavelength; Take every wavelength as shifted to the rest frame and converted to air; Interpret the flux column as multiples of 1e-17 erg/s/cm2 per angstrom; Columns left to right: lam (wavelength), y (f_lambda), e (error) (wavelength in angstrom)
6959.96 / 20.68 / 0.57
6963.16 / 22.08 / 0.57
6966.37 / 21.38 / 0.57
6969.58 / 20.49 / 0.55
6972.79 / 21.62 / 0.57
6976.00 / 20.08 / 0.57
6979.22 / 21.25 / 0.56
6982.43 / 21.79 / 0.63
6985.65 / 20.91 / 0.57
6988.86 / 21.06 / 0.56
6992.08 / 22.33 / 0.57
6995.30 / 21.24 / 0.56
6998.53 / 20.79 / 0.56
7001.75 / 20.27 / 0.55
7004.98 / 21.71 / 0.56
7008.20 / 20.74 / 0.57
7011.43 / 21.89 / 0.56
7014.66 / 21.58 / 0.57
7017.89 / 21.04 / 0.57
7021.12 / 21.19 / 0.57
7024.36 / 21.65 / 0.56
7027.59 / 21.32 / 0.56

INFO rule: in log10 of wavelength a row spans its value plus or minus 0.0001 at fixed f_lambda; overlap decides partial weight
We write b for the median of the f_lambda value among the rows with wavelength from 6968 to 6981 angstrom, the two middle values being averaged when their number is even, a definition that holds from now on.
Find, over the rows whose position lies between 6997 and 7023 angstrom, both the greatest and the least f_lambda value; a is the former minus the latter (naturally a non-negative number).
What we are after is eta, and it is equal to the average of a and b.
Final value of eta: 11.2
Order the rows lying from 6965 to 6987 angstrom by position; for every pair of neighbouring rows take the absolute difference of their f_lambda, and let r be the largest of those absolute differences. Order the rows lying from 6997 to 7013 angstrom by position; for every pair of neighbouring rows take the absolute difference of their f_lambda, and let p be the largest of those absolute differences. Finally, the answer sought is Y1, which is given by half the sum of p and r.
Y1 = 1.49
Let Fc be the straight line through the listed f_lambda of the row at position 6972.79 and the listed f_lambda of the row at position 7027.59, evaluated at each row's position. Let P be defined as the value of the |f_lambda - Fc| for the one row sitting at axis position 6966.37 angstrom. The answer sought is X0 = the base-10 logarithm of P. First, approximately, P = 0.3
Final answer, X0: -0.56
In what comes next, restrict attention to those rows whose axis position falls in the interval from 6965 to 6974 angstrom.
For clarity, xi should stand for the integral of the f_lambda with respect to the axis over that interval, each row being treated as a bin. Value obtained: 190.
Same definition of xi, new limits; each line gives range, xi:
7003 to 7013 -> 214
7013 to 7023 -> 213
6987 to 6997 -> 215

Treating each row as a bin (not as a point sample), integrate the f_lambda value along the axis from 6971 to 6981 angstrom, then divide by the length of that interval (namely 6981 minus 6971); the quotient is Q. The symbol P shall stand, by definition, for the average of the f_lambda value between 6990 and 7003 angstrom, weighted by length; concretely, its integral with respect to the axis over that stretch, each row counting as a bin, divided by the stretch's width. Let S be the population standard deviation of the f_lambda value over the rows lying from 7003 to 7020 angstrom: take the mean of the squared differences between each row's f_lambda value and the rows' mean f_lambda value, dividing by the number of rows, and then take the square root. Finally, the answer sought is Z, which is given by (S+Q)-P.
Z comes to 0.2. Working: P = 21.2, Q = 21.0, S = 0.43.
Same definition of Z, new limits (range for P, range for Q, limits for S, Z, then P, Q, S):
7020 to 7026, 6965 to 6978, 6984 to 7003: 0.1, 21.4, 20.9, 0.63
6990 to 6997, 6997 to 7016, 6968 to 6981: 0.1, 21.7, 21.2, 0.61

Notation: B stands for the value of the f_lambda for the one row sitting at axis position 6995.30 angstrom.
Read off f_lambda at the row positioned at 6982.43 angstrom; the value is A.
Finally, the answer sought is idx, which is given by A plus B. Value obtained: 43.0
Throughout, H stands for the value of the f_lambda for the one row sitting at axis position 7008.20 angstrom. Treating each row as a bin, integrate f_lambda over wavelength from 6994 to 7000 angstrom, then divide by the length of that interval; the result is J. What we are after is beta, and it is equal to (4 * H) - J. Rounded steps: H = 20.74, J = 21.0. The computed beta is 62.0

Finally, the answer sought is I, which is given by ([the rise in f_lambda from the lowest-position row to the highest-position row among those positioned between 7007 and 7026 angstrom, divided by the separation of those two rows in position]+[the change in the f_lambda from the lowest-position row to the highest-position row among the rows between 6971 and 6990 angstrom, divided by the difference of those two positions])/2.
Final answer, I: 0.011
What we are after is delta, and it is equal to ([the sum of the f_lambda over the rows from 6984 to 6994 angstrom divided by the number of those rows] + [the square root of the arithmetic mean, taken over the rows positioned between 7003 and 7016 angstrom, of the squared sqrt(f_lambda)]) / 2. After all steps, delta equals 13.0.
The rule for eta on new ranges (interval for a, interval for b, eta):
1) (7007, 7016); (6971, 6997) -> 11.2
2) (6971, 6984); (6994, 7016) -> 11.5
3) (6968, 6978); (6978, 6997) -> 11.4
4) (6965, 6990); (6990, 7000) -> 11.5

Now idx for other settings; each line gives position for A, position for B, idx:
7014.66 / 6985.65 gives 42.5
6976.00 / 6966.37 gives 41.5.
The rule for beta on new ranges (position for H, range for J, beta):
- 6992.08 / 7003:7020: 68.0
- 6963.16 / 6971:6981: 67.3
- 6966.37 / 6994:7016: 64.4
